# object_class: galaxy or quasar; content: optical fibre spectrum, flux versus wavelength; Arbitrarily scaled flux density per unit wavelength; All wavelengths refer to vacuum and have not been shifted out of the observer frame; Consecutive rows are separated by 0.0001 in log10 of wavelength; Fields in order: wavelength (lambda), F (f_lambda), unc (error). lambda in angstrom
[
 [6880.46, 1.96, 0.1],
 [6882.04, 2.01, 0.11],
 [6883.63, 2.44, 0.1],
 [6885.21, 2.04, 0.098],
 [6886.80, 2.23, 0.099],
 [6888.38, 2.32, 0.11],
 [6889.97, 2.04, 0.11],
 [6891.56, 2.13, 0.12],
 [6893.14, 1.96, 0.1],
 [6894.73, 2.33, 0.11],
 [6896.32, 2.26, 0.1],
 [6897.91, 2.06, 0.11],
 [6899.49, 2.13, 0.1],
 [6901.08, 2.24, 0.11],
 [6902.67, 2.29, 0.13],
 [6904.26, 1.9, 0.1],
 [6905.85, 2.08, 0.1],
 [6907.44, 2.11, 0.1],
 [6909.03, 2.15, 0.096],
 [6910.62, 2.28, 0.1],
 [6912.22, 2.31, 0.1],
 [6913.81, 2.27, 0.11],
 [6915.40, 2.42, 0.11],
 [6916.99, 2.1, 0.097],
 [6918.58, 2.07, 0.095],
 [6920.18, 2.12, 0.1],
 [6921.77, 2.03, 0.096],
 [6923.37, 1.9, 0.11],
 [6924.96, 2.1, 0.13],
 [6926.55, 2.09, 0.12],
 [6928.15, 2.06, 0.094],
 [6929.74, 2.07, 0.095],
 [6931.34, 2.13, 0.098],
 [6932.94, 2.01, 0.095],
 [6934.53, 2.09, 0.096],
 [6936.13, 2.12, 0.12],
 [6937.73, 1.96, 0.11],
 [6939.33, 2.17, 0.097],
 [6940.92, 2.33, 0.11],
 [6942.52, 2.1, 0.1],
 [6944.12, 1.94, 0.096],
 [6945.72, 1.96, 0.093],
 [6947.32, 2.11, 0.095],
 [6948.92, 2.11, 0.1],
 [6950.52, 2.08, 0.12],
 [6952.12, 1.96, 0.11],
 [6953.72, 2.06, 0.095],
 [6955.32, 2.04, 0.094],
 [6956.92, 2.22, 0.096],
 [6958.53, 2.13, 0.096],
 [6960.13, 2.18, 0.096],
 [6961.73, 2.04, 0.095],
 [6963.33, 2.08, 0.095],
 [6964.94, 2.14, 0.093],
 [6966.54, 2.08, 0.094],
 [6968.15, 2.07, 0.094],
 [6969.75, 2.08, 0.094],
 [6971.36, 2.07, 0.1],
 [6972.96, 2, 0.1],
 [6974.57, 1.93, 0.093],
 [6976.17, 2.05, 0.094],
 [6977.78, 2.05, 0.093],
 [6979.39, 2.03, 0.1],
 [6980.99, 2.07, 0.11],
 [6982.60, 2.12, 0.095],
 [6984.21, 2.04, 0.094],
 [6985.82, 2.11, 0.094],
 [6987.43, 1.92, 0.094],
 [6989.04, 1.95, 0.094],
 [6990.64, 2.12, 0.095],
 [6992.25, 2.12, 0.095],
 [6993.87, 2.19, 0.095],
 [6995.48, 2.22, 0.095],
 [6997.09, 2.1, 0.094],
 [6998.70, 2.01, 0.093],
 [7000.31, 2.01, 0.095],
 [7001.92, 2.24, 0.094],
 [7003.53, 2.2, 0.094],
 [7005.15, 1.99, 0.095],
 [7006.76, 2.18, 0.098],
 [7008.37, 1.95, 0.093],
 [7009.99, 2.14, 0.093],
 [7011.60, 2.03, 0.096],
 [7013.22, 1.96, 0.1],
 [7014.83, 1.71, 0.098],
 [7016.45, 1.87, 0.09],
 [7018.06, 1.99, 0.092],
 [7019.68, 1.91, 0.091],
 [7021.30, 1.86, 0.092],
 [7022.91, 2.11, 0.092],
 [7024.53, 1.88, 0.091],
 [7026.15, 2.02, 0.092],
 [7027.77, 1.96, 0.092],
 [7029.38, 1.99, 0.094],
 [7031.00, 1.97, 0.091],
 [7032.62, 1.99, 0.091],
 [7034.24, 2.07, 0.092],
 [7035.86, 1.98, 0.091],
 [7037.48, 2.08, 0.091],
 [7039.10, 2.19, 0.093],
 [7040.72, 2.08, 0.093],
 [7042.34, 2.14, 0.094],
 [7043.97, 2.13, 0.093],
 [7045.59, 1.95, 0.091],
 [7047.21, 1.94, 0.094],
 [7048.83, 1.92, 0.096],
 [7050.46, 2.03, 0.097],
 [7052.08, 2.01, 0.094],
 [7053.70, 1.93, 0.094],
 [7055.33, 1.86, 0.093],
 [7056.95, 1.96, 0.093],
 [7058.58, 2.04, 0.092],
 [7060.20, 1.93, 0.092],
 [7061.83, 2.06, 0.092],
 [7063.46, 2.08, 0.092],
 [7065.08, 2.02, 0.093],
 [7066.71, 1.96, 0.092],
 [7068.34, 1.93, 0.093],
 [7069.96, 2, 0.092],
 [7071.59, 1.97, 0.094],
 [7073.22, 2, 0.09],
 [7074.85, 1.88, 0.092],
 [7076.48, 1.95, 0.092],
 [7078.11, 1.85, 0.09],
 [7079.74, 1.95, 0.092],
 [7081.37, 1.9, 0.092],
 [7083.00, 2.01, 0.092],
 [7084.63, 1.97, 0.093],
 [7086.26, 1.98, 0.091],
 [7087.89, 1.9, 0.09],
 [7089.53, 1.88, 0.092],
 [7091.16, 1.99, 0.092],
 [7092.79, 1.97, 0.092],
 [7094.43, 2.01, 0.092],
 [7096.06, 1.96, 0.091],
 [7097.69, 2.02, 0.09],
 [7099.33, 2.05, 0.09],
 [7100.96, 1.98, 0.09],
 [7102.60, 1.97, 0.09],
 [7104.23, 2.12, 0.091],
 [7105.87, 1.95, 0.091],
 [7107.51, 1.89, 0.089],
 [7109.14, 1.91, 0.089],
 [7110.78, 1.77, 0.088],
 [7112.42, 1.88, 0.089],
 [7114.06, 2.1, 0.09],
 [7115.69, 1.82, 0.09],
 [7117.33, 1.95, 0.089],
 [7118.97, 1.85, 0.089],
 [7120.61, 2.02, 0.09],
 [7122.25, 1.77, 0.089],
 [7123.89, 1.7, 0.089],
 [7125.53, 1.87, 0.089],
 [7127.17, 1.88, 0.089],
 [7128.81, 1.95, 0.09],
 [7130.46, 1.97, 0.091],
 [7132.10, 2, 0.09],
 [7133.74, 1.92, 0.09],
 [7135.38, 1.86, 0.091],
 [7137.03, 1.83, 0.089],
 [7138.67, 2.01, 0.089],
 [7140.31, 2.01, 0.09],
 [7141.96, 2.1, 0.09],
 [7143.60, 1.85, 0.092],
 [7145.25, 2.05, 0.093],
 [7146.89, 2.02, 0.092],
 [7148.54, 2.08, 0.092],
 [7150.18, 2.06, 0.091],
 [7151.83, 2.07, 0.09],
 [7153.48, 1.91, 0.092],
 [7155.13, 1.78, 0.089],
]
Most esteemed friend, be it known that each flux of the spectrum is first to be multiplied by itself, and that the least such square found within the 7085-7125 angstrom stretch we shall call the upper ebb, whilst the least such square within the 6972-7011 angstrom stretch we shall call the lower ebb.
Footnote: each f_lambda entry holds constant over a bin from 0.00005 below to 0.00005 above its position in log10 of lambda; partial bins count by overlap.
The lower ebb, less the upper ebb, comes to 0.80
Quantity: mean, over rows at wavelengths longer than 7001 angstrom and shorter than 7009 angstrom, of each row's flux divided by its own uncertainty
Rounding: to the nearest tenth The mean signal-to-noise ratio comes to 22.3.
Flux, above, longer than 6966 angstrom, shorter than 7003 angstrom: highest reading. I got 2.24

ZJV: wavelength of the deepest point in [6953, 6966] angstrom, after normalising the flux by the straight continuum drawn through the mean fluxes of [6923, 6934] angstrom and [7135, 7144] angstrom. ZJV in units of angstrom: 6955.32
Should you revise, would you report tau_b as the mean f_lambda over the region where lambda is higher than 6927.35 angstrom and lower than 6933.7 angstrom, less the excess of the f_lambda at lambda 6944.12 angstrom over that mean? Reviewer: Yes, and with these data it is 2.19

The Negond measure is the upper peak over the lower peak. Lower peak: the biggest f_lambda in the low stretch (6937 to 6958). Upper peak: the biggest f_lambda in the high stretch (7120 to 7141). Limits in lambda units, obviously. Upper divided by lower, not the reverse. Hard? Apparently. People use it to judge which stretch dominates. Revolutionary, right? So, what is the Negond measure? 0.87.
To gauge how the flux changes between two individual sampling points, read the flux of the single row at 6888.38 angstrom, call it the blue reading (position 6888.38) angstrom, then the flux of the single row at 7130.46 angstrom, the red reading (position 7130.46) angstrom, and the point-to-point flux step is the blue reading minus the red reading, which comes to 0.35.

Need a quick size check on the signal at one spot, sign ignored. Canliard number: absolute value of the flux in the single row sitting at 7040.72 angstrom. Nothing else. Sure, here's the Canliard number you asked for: 2.08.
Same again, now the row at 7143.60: 1.85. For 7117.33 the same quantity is 1.95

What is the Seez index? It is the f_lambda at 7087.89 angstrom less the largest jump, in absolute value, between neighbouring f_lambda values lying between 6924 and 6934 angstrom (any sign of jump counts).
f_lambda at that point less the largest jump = 1.78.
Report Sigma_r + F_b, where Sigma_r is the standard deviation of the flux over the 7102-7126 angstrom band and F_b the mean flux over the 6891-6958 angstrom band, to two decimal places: 2.23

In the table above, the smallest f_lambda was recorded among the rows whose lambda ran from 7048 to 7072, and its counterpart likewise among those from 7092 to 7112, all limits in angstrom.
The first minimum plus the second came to 3.63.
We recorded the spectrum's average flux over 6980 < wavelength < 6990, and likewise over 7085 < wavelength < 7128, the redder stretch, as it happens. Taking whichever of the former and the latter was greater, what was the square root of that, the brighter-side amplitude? 1.43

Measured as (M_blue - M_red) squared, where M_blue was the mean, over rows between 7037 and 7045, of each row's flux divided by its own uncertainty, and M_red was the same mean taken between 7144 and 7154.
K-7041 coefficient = 0.5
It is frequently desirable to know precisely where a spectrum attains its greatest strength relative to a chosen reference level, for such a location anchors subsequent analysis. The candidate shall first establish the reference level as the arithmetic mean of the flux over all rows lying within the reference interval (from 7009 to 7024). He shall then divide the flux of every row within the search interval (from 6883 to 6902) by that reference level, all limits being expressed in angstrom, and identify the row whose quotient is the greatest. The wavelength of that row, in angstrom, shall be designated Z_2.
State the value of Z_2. 6883.63 angstrom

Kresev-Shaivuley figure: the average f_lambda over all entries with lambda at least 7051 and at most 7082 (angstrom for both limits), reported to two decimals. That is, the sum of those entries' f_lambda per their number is 1.96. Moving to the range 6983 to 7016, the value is 2.06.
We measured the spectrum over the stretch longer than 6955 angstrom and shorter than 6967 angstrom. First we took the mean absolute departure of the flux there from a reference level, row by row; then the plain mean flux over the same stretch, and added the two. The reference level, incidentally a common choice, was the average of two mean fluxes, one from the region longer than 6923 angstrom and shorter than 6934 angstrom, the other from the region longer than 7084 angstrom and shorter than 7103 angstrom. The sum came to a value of 2.22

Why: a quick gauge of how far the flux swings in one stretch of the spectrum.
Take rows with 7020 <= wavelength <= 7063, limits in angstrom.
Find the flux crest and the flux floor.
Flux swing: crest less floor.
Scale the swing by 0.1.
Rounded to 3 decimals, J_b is 0.033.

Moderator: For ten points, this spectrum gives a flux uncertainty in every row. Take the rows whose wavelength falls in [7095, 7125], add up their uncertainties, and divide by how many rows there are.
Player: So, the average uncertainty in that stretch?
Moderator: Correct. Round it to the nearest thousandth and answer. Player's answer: 0.090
